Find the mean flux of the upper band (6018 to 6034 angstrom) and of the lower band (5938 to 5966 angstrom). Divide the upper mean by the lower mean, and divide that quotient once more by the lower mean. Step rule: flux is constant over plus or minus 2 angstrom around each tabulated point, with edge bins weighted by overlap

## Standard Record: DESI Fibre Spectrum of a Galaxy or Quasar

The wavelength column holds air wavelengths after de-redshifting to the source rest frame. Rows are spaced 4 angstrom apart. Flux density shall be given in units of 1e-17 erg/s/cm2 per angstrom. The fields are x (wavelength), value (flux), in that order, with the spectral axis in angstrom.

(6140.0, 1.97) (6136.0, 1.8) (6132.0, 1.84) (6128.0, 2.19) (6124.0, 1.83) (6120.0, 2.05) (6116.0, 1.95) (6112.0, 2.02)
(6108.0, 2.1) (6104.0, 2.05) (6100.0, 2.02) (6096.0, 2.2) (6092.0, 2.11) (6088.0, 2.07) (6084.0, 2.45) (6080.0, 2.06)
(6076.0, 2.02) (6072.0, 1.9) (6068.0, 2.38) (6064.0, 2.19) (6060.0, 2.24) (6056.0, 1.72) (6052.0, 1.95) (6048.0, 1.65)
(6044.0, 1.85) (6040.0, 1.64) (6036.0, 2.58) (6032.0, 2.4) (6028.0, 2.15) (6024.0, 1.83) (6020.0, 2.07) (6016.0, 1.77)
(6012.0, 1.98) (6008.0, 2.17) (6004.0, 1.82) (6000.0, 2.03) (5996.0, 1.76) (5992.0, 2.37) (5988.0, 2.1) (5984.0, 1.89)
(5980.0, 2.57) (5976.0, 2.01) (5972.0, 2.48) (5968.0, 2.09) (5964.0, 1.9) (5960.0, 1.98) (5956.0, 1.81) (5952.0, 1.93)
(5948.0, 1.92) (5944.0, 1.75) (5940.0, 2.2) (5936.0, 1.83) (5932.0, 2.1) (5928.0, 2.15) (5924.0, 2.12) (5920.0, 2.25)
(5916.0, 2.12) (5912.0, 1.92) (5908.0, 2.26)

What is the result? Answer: 0.57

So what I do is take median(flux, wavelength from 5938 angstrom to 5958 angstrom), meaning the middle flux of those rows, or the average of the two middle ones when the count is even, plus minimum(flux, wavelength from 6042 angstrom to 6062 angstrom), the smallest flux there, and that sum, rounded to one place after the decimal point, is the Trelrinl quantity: 3.6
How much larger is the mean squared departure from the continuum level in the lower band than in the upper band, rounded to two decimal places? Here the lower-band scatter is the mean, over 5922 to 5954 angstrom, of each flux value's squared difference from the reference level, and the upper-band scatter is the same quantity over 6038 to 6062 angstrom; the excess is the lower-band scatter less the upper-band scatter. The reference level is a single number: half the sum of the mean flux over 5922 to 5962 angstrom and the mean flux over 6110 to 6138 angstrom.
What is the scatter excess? -0.03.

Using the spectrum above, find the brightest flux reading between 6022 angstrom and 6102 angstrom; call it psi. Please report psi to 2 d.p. 2.58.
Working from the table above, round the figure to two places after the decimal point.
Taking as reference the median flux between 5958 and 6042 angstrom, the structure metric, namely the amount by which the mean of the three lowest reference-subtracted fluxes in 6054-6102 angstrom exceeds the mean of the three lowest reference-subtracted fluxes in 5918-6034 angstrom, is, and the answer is 0.12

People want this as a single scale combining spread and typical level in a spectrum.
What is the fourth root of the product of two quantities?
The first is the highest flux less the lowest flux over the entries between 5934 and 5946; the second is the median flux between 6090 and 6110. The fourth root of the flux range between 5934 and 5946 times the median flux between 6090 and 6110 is 0.99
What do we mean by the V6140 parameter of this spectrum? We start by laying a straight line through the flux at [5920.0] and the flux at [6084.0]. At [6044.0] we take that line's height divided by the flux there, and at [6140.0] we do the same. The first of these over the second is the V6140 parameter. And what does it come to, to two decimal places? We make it 1.02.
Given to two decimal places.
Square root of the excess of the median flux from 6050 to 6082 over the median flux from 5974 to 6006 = 0.14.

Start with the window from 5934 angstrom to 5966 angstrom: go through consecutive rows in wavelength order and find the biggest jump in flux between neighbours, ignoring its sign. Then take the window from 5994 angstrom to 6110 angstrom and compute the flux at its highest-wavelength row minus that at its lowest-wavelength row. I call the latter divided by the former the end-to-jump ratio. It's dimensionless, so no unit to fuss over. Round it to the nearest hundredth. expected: 0.76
